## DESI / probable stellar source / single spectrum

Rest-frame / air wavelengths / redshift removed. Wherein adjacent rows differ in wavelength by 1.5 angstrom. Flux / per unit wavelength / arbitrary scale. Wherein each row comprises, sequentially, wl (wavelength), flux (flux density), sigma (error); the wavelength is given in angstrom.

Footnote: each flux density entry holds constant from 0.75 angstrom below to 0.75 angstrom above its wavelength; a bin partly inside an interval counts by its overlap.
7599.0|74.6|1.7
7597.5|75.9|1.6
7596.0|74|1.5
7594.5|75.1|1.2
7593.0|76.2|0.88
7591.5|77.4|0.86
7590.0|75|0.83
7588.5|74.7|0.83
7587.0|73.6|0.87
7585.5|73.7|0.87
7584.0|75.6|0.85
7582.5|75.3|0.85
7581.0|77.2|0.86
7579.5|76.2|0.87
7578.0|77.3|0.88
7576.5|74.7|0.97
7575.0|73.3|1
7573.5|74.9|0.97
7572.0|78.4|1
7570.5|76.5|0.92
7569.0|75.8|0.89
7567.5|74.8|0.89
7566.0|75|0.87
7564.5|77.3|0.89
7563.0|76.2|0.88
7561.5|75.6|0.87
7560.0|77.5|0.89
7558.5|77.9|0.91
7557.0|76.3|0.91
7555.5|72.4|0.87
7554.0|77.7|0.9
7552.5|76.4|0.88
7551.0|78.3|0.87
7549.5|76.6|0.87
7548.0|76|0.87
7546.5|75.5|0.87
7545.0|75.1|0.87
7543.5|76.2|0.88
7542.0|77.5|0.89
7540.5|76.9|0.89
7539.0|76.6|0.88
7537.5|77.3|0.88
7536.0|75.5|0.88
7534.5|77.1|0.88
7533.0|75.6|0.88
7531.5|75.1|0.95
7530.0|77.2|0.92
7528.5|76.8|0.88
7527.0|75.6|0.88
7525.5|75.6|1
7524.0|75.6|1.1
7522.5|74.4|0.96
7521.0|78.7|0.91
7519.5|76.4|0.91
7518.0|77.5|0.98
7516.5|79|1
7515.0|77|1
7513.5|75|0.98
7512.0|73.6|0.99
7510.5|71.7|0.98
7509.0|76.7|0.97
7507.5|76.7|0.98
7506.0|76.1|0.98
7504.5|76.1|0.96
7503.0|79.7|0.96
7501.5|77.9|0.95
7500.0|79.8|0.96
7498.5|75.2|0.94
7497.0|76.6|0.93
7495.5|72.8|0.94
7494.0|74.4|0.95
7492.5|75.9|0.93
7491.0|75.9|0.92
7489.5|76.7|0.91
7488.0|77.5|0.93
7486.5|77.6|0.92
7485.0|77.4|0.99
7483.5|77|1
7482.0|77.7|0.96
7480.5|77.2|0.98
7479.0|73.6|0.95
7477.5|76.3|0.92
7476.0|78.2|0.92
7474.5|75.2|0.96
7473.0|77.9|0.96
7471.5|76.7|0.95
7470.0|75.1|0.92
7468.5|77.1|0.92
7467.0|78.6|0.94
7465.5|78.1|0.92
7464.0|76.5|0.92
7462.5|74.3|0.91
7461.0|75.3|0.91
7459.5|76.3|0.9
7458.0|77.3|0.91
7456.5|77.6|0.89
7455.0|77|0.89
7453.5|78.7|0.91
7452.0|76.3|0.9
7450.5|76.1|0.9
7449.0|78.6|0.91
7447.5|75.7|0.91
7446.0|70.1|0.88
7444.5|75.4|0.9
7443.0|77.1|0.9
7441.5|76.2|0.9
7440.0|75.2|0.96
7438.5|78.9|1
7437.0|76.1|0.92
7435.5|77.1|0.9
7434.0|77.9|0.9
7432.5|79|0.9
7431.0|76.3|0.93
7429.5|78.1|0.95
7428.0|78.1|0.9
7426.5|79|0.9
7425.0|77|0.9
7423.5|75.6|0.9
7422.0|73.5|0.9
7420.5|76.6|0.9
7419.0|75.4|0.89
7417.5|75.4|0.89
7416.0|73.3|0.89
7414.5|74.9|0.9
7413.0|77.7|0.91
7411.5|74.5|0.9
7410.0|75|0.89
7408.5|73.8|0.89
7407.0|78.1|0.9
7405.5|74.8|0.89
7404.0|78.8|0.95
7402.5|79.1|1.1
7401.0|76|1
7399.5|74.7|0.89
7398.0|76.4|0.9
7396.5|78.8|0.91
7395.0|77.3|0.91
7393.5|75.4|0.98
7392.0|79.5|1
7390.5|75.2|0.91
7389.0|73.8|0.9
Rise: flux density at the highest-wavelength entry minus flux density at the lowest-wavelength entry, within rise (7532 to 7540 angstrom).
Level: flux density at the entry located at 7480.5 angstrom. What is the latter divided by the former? 77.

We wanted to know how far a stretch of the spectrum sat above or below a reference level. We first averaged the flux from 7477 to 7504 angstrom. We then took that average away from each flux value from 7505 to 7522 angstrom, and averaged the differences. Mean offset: -0.4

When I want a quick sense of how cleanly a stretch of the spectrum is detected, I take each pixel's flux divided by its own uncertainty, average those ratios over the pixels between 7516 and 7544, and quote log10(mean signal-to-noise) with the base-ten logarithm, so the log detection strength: 1.92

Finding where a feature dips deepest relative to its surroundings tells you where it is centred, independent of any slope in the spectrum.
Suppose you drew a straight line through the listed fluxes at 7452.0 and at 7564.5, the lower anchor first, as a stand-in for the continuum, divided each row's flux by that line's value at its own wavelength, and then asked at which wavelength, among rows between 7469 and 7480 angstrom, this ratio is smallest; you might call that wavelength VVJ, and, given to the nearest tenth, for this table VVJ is 7479.0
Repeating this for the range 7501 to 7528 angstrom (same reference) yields 7510.5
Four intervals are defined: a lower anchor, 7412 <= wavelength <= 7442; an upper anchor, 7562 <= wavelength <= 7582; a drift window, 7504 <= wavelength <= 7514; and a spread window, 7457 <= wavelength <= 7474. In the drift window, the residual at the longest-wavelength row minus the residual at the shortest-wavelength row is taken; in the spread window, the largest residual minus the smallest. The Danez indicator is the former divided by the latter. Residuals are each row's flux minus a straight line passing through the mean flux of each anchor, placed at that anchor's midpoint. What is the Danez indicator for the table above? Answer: -0.25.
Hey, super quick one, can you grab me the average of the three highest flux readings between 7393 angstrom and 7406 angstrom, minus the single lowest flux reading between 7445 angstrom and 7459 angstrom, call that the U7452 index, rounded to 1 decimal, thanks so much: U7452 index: 8.8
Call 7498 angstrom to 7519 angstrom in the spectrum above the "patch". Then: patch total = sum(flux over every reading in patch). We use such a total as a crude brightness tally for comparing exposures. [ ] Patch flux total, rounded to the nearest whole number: 1072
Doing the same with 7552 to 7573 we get 1068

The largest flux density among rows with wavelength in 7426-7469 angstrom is 79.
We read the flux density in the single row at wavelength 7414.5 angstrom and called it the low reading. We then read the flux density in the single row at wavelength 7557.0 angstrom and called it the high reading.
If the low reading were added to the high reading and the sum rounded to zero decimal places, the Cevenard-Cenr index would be 151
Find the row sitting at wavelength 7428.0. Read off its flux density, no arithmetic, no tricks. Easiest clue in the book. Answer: 78.1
